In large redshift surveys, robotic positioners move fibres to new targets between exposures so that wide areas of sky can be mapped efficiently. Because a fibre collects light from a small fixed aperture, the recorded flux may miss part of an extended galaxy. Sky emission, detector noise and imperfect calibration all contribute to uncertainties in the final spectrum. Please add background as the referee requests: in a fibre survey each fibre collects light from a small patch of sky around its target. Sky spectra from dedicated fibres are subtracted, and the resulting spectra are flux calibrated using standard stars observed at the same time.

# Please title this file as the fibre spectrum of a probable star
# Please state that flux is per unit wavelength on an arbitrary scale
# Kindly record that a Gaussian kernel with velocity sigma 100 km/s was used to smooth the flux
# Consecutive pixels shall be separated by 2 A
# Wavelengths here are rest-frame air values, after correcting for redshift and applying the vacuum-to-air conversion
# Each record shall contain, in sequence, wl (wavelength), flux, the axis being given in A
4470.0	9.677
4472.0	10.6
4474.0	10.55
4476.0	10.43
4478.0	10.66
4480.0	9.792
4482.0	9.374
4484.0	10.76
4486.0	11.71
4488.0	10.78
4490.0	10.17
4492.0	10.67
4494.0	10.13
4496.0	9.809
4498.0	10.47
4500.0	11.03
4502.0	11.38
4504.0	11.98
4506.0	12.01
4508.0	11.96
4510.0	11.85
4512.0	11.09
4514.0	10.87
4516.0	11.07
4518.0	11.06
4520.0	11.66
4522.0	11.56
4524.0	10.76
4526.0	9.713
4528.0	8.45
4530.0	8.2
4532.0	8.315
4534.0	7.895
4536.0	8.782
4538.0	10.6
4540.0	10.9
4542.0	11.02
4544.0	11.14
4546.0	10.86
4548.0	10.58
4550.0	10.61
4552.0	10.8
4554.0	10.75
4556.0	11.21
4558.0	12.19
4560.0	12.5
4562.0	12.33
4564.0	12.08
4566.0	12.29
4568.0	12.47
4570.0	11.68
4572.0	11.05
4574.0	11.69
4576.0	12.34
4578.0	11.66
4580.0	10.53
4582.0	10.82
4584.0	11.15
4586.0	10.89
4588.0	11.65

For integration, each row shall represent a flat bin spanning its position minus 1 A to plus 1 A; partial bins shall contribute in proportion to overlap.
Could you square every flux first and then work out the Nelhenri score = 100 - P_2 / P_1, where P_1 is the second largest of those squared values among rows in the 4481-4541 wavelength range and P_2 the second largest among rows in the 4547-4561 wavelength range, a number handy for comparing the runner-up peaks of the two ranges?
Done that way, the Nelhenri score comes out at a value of 98.96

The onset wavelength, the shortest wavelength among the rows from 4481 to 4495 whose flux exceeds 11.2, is 4486.0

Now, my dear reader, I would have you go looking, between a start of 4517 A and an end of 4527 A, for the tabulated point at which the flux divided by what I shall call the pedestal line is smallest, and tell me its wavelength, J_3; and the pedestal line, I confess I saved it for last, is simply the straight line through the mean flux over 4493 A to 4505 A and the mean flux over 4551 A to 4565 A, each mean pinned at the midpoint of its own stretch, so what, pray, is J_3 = 4526.0 A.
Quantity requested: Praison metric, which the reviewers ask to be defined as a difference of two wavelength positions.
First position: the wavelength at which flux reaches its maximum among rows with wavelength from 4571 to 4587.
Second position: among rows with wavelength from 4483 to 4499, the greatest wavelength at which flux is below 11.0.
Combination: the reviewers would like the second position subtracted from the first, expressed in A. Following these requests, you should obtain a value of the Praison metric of 78 A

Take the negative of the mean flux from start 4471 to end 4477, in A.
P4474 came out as -10.5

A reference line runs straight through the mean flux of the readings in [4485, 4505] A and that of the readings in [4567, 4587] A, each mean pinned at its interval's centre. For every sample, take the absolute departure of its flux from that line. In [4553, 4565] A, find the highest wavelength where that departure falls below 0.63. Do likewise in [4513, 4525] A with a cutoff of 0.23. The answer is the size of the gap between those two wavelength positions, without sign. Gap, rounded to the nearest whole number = 38 A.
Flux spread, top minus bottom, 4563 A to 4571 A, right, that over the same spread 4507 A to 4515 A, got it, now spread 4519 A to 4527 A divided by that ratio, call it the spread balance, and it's 2.7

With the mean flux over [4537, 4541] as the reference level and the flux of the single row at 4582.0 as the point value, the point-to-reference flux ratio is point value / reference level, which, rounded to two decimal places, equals 1.01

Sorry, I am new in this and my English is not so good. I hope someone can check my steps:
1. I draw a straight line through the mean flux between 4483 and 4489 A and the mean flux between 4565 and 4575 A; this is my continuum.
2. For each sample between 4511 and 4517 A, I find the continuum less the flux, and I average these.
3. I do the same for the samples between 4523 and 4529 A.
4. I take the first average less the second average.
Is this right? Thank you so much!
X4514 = -1.5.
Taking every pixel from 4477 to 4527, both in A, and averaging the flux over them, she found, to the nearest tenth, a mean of 10.9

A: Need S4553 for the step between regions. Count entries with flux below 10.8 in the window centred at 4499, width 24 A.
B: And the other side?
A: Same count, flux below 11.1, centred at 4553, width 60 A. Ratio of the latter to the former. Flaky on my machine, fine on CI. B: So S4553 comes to 3.0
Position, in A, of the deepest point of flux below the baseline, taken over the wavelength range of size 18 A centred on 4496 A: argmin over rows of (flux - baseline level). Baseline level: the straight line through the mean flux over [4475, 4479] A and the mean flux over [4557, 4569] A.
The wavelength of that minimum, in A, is 4496.0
